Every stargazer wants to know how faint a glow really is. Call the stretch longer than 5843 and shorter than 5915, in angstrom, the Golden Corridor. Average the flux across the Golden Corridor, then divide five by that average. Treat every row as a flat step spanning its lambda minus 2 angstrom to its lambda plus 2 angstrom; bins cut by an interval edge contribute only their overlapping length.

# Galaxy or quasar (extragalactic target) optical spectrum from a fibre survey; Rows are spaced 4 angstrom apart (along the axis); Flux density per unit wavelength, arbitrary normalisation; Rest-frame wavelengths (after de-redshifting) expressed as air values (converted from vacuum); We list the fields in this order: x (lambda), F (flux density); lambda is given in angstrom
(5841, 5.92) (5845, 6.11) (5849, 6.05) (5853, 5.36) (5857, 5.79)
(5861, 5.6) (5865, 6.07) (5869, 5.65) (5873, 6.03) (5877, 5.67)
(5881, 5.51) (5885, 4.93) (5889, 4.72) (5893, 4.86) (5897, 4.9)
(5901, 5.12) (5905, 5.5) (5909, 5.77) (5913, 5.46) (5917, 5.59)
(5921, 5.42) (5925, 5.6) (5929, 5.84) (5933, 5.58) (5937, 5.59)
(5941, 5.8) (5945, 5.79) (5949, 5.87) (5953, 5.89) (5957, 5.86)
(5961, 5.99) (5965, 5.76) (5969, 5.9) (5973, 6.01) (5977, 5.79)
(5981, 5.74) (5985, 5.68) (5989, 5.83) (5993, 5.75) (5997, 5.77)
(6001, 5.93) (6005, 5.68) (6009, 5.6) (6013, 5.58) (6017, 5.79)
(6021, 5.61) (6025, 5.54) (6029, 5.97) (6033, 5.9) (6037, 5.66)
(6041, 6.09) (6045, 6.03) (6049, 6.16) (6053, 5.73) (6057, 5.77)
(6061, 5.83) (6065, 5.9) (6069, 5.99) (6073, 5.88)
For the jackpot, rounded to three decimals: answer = 0.908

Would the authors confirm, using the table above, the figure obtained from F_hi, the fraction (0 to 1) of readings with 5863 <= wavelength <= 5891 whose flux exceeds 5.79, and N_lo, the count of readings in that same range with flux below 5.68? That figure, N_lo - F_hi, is 5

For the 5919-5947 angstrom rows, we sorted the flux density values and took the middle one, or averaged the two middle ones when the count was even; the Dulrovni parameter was 5.60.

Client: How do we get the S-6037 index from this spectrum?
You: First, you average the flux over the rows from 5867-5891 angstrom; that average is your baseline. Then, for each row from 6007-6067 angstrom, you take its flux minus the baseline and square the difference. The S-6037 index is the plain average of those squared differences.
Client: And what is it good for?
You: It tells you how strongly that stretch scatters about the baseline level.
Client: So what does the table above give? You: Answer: 0.19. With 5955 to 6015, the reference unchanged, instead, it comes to 0.15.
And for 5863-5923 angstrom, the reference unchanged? 0.17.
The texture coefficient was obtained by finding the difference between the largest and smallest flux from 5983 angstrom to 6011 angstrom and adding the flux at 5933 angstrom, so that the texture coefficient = 5.91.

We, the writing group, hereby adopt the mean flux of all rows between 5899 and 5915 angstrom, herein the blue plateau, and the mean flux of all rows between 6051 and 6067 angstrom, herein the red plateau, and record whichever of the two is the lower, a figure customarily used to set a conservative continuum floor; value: 5.46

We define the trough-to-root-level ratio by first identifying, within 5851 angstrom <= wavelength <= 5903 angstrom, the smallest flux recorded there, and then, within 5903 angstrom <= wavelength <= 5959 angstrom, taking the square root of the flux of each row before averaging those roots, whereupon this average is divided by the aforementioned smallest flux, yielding 0.505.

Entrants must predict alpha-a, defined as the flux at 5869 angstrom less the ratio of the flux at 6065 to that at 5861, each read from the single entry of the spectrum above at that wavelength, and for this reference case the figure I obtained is 4.60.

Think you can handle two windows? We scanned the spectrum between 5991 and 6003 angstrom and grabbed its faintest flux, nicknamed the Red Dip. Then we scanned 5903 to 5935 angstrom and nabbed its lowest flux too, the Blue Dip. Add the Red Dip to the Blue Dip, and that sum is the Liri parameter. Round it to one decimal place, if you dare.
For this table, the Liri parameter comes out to 11.2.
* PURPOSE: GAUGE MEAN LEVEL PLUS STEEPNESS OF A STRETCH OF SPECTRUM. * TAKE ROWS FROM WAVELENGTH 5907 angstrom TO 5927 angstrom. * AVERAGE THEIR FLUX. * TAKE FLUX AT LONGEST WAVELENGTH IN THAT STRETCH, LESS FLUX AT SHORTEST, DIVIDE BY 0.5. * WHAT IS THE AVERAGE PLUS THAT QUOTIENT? 5.2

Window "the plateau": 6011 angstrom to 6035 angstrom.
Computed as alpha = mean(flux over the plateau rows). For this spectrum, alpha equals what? 5.73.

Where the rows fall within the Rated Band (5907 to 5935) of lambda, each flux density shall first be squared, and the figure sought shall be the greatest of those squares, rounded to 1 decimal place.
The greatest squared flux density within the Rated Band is 34.1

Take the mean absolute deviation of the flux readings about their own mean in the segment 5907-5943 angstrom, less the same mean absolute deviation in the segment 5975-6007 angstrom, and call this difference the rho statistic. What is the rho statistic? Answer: 0.06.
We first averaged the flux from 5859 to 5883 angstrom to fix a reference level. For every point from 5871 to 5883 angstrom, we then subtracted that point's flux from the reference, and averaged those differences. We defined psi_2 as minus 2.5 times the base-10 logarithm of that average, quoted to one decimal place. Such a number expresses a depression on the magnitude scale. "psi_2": 4.3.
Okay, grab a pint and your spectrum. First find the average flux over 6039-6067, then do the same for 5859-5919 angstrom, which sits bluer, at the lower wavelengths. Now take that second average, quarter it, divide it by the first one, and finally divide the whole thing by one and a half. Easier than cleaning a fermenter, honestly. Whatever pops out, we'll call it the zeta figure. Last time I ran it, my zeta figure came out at 0.152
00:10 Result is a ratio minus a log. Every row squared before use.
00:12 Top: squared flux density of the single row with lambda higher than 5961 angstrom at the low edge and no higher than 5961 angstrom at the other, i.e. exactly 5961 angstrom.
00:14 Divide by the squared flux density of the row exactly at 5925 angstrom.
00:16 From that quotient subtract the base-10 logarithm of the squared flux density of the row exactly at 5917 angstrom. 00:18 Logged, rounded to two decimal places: -0.35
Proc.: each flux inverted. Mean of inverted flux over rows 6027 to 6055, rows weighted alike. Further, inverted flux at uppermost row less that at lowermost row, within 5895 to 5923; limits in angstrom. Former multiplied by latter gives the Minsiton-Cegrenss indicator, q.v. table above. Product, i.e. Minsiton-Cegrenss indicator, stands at -0.003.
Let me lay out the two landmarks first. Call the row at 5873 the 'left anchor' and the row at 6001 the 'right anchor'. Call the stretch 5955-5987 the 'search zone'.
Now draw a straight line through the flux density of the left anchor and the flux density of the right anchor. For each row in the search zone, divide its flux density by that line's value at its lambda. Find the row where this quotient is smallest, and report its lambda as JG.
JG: 5985 angstrom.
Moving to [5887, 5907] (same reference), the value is 5889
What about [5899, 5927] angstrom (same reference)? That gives 5901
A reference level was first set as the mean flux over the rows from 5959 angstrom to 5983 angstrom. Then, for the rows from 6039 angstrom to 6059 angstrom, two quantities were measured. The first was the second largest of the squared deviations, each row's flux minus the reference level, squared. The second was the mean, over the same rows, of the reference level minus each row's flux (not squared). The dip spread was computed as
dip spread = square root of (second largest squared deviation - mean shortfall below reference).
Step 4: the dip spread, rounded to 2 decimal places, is 0.38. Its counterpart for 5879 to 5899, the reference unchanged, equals 0.36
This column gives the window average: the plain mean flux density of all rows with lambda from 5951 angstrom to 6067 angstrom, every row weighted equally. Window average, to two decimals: 5.82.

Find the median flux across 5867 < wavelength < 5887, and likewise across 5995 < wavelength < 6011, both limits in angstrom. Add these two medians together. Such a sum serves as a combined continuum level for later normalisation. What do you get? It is 11.4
